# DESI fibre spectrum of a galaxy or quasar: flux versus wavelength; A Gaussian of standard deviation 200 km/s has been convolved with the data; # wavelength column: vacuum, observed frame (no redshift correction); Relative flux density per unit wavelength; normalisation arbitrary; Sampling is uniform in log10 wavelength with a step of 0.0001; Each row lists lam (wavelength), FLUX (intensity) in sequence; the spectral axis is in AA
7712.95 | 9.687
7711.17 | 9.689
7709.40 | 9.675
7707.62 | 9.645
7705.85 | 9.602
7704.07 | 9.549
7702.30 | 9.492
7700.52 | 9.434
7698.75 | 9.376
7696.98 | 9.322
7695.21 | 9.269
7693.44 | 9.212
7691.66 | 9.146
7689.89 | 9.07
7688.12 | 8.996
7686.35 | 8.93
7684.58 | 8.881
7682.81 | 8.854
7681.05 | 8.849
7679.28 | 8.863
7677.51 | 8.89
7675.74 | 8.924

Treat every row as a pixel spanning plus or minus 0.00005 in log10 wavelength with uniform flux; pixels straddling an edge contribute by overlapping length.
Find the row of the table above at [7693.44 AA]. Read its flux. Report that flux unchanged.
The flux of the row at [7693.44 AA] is 9.212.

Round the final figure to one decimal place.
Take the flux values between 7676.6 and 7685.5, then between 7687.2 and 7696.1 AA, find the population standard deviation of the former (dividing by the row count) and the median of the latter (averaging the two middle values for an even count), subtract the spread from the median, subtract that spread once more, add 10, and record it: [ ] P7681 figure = 19.1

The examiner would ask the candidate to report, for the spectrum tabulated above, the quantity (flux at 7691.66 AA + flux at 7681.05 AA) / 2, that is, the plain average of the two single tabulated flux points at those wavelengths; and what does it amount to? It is 9.00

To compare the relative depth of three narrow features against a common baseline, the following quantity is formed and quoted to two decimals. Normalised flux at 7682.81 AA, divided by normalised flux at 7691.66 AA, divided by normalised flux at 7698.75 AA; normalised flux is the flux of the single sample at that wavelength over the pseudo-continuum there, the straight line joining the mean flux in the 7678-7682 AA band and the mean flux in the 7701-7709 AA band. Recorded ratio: 1.00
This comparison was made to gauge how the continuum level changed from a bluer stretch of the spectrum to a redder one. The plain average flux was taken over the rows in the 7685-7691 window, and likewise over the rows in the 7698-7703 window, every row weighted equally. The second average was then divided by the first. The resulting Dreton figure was 1.05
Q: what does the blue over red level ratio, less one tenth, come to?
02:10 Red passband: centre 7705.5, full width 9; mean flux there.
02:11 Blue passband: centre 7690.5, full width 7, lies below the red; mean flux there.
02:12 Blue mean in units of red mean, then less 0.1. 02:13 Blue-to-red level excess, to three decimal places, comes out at 0.849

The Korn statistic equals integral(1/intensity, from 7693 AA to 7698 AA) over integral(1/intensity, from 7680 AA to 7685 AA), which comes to 1.0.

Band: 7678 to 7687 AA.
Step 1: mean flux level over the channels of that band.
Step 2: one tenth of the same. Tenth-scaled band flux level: 0.89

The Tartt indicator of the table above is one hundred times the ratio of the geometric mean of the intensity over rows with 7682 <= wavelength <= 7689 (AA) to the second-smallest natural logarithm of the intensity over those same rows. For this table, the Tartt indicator 408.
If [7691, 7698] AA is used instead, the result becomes 416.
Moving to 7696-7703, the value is 420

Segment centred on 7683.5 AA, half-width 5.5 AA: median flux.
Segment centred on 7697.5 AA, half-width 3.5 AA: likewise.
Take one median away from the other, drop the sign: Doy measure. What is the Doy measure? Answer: 0.48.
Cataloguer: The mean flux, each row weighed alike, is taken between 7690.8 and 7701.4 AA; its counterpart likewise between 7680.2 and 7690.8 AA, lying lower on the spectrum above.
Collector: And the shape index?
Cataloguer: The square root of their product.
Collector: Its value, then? 9.11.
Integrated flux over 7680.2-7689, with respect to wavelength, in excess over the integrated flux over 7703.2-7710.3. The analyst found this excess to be 10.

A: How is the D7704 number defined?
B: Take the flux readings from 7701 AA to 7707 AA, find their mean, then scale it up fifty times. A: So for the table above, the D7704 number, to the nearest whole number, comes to 477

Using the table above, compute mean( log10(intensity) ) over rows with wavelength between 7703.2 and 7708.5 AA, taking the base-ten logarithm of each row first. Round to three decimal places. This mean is 0.982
